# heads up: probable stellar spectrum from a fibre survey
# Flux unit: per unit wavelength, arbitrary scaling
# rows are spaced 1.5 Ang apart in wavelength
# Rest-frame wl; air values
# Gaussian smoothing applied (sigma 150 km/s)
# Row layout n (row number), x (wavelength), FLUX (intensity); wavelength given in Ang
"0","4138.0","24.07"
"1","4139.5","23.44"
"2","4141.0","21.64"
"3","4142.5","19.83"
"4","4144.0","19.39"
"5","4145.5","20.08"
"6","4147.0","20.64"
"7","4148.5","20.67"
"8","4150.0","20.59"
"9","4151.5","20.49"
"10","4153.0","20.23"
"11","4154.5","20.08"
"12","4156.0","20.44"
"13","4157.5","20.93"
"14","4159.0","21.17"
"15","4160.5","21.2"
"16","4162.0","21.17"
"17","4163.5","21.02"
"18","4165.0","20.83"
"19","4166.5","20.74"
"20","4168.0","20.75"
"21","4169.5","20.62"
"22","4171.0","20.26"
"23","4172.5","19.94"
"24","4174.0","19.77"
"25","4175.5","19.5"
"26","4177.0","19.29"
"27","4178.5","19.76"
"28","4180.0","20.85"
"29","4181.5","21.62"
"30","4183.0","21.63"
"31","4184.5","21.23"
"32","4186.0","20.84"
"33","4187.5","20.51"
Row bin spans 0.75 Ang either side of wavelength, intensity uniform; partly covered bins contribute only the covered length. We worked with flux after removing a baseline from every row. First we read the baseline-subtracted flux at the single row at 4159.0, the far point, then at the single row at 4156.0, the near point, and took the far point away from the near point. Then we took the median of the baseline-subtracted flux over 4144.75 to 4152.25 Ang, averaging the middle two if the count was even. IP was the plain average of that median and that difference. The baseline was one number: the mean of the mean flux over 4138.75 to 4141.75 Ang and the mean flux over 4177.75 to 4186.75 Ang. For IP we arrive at -0.95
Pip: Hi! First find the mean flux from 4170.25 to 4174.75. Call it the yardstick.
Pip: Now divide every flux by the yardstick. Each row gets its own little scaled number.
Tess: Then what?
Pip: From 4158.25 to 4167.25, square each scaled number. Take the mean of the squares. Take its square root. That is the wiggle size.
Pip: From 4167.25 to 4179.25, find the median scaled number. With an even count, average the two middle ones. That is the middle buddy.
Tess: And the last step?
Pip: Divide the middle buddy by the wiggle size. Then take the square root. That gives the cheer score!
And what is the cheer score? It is 0.97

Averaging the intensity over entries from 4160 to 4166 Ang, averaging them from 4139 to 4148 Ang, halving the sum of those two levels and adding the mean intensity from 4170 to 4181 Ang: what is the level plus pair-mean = 40.9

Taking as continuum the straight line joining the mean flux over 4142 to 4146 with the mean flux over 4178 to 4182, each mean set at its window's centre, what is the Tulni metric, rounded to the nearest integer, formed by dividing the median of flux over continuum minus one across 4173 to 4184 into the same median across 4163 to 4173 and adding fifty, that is 50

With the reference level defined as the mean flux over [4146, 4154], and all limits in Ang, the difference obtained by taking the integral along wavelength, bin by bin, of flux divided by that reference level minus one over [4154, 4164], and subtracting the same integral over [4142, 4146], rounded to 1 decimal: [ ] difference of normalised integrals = 0.3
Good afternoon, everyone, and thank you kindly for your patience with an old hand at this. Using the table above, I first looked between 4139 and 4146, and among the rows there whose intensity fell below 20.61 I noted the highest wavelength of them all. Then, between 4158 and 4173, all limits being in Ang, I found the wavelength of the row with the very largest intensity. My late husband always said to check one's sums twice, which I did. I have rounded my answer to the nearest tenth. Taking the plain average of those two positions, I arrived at 4153.0 Ang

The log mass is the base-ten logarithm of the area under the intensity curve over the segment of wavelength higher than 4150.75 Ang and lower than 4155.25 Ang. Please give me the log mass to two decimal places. 1.96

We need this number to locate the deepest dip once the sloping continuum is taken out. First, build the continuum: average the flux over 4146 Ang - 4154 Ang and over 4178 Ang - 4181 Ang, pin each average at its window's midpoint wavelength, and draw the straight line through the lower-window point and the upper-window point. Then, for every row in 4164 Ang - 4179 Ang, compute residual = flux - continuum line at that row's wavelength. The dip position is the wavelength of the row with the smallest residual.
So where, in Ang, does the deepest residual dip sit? 4177.0 Ang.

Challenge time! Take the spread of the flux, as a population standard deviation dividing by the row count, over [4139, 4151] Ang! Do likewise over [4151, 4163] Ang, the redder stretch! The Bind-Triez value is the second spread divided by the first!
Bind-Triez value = 0.4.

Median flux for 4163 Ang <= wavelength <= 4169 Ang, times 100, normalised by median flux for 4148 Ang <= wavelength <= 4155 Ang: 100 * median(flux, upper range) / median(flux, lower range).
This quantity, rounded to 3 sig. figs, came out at 101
